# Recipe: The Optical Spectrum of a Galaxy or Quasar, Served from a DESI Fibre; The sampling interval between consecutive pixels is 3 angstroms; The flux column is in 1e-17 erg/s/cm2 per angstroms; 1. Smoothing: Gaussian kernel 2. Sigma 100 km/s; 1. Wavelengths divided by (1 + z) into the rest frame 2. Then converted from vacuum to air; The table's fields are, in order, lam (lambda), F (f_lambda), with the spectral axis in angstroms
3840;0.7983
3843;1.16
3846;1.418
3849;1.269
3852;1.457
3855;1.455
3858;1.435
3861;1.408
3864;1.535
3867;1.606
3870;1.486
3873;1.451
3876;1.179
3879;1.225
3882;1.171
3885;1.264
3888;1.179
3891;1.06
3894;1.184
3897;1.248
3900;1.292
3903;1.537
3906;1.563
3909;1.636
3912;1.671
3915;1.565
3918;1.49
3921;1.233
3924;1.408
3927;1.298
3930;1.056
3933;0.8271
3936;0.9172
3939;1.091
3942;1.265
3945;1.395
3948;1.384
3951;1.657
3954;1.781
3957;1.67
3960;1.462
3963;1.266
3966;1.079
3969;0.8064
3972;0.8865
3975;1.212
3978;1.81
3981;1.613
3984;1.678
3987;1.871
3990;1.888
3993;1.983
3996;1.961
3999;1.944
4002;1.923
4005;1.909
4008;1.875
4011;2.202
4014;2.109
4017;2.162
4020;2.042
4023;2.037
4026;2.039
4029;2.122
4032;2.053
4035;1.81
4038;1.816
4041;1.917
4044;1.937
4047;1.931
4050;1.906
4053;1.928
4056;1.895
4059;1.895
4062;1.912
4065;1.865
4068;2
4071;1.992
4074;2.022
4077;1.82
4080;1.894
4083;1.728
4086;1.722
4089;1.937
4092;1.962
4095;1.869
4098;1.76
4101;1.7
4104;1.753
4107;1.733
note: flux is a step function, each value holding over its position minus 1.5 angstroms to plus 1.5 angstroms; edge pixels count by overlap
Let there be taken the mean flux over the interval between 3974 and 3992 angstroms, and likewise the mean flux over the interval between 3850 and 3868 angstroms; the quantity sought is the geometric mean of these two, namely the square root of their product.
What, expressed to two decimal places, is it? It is 1.58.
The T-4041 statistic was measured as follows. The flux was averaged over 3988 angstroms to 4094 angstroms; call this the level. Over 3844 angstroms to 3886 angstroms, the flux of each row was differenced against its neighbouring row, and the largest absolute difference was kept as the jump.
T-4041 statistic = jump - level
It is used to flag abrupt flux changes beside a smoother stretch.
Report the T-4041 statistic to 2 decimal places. -1.67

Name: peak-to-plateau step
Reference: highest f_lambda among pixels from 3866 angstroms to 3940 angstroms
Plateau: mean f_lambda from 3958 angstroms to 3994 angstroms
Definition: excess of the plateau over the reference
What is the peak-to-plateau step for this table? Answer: -0.21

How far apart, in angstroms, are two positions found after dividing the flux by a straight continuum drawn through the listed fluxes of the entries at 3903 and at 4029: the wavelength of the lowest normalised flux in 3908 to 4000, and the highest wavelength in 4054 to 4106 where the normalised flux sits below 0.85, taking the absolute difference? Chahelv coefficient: 135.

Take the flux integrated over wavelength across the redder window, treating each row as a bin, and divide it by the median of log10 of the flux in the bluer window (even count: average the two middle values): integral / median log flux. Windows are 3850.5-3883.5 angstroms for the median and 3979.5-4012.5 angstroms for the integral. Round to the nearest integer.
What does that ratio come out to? 387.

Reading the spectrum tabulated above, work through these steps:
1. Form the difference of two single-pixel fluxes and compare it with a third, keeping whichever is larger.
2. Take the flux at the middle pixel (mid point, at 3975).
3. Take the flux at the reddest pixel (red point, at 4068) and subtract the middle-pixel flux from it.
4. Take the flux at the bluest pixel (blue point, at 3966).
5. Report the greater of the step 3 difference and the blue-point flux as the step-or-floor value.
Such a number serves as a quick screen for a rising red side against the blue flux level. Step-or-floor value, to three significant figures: 1.08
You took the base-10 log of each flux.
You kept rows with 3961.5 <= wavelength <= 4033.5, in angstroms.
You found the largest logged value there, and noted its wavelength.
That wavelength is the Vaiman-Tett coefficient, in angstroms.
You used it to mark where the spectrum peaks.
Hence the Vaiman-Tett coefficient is 4011 angstroms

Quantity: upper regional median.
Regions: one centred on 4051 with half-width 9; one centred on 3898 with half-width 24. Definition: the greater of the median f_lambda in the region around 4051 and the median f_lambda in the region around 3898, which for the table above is 1.92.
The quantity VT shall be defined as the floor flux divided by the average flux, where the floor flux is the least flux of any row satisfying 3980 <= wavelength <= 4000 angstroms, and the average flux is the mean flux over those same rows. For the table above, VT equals 0.87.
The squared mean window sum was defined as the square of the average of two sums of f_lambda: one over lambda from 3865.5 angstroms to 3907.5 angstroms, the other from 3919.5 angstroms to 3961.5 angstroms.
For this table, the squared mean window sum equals 340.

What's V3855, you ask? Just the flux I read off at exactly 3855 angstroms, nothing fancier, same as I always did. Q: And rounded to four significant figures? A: 1.455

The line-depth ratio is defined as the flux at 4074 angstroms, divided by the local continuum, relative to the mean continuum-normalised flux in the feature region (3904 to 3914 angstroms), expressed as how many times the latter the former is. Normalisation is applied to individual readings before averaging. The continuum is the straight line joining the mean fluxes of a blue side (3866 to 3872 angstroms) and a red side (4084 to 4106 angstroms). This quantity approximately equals 1.11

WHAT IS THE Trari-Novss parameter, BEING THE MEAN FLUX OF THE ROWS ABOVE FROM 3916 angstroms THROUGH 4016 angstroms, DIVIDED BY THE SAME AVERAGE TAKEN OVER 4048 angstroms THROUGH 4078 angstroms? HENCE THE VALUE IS 0.79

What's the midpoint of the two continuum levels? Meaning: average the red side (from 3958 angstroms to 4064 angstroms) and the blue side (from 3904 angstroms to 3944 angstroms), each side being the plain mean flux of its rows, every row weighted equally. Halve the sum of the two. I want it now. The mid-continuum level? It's 1.55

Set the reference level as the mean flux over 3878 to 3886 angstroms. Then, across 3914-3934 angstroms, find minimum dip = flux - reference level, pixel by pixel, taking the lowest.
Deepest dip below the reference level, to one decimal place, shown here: -0.4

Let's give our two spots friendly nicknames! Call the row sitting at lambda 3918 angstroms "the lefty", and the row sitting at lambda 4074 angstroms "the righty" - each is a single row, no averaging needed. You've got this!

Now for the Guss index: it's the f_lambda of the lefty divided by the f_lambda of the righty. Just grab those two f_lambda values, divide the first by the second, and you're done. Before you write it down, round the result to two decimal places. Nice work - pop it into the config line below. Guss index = 0.74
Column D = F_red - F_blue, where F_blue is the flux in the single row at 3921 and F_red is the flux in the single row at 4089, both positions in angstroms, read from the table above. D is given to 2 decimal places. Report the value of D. 0.70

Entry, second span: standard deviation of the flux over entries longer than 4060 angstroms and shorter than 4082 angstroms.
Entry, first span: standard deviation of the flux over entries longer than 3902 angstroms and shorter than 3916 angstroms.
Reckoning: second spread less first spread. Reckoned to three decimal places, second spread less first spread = 0.020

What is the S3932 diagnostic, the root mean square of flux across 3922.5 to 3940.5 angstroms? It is 1.12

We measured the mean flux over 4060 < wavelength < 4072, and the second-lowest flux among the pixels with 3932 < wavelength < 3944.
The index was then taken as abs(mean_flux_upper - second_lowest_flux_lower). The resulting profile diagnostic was 1.0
